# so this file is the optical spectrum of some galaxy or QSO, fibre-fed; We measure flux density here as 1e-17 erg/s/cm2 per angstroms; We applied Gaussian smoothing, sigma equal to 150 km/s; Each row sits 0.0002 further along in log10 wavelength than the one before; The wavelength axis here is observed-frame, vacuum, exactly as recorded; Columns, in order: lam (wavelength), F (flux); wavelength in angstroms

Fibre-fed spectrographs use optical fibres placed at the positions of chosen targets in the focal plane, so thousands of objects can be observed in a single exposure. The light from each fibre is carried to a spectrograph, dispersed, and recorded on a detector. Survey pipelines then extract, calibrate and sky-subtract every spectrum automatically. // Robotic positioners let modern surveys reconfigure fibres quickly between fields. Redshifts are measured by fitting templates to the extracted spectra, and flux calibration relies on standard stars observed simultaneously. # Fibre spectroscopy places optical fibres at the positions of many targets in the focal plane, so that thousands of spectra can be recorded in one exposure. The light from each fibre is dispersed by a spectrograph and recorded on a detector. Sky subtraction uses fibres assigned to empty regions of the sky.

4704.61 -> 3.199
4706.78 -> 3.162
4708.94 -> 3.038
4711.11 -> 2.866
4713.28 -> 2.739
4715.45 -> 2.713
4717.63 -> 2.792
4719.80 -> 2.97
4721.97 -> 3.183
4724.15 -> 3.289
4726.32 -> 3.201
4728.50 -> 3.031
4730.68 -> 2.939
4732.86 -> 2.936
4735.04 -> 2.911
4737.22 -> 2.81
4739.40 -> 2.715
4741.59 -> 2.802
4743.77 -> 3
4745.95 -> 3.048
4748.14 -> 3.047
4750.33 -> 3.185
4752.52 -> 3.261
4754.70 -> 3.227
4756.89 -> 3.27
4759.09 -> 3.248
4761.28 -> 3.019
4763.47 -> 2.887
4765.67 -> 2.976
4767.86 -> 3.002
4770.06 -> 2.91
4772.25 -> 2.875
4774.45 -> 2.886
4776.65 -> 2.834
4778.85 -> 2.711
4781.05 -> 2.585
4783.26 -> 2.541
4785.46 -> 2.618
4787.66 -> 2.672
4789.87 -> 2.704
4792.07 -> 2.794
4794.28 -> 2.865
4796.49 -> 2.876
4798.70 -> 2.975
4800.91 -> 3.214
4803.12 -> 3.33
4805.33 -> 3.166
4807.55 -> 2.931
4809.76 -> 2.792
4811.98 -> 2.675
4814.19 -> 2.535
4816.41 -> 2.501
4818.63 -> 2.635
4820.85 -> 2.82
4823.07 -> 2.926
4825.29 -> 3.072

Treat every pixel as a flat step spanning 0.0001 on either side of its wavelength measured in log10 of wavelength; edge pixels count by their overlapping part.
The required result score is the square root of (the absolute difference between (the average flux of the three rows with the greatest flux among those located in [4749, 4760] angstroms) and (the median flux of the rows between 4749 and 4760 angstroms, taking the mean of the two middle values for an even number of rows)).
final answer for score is 0.11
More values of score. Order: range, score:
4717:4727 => 0.20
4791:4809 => 0.53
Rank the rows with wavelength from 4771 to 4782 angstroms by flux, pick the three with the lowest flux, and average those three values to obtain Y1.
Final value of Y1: 2.71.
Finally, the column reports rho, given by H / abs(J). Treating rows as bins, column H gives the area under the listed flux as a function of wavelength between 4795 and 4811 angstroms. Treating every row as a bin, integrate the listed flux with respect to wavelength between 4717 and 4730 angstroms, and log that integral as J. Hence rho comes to 1.2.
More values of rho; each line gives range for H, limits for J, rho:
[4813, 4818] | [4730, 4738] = 0.5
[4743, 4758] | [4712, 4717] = 3.5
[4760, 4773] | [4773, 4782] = 1.5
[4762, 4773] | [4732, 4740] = 1.4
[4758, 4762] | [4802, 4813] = 0.4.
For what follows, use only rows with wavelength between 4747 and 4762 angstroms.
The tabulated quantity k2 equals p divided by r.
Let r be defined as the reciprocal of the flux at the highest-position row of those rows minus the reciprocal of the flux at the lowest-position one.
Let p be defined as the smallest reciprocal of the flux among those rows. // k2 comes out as 100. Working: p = 0.306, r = 0.00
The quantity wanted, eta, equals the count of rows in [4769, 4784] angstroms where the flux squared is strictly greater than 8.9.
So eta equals 0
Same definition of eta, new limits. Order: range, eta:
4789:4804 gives 2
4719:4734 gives 4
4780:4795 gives 0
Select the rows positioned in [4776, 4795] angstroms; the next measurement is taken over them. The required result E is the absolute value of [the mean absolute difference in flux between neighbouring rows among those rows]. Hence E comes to 0.077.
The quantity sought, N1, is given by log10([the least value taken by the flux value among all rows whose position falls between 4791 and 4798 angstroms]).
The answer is 0.446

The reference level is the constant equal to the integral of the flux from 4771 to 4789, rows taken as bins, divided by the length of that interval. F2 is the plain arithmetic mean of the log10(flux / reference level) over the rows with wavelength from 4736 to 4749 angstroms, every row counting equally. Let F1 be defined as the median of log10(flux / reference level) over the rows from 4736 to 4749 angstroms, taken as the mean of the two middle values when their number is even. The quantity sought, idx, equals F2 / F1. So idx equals 0.99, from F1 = 0.029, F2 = 0.028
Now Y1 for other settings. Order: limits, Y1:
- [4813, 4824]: 2.56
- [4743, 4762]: 3.02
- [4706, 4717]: 2.77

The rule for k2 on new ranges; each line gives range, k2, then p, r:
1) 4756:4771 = 8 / 0.306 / 0.04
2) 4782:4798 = -8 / 0.348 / -0.05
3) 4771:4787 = 10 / 0.347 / 0.03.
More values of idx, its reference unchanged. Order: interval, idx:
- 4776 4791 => 1.16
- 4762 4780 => 0.99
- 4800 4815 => 1.02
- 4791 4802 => 1.39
